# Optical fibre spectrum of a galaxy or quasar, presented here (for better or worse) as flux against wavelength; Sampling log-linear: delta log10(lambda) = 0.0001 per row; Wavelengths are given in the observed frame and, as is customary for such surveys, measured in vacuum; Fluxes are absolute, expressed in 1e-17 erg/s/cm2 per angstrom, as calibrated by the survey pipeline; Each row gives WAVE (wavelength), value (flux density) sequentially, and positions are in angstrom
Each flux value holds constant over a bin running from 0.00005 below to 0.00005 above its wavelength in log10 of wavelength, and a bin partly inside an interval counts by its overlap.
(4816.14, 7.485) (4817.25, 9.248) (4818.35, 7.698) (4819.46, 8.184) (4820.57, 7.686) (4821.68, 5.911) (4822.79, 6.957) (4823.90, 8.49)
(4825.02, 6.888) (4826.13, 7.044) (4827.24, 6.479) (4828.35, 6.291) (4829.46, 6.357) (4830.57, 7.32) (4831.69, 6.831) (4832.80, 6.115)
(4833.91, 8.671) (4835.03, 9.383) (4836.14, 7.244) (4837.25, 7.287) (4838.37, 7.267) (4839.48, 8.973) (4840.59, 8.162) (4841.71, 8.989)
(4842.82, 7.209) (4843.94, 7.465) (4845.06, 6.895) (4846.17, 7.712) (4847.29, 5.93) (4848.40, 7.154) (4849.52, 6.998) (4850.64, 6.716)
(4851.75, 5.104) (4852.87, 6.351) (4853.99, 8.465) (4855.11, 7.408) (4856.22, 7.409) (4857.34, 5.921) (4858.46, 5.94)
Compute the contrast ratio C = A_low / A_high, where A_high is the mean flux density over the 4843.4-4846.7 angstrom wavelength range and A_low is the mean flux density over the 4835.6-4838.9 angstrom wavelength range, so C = 0.99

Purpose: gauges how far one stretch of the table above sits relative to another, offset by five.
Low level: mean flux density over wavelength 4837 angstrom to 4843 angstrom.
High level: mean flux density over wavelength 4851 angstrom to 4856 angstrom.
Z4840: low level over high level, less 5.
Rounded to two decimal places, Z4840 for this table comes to -3.83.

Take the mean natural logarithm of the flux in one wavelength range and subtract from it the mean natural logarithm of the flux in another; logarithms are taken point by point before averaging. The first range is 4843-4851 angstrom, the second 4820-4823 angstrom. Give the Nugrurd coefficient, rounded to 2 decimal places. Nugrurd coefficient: 0.02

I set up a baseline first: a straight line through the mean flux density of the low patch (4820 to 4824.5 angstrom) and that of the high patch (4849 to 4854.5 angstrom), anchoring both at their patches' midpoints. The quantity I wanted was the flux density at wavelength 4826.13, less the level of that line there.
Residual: -0.1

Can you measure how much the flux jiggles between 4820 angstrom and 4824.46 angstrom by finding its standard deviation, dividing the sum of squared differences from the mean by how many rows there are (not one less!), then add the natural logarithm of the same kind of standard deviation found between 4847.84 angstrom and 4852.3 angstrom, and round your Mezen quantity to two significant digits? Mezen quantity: 0.75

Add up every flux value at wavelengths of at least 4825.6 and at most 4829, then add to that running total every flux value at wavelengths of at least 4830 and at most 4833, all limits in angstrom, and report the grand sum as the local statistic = 40.1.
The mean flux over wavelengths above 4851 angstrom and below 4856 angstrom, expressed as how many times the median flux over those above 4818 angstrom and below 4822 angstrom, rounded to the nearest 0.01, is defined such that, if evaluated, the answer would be 0.89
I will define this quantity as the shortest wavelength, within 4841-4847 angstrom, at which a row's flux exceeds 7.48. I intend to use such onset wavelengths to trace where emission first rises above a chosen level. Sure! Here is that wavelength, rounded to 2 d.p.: 4841.71 angstrom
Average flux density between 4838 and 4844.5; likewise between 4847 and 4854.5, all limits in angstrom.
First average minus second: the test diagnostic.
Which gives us 1.3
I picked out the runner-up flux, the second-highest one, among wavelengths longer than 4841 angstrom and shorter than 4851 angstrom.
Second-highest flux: 7.712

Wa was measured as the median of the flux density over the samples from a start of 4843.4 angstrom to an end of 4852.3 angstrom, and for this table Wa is 6.95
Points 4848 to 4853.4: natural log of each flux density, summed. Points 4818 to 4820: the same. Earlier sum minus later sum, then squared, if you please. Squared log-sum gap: 27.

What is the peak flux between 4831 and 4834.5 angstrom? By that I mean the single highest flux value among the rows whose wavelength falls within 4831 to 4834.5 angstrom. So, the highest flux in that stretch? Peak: 8.671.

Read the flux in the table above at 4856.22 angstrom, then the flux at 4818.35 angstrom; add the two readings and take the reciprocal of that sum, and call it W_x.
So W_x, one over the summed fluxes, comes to 0.066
